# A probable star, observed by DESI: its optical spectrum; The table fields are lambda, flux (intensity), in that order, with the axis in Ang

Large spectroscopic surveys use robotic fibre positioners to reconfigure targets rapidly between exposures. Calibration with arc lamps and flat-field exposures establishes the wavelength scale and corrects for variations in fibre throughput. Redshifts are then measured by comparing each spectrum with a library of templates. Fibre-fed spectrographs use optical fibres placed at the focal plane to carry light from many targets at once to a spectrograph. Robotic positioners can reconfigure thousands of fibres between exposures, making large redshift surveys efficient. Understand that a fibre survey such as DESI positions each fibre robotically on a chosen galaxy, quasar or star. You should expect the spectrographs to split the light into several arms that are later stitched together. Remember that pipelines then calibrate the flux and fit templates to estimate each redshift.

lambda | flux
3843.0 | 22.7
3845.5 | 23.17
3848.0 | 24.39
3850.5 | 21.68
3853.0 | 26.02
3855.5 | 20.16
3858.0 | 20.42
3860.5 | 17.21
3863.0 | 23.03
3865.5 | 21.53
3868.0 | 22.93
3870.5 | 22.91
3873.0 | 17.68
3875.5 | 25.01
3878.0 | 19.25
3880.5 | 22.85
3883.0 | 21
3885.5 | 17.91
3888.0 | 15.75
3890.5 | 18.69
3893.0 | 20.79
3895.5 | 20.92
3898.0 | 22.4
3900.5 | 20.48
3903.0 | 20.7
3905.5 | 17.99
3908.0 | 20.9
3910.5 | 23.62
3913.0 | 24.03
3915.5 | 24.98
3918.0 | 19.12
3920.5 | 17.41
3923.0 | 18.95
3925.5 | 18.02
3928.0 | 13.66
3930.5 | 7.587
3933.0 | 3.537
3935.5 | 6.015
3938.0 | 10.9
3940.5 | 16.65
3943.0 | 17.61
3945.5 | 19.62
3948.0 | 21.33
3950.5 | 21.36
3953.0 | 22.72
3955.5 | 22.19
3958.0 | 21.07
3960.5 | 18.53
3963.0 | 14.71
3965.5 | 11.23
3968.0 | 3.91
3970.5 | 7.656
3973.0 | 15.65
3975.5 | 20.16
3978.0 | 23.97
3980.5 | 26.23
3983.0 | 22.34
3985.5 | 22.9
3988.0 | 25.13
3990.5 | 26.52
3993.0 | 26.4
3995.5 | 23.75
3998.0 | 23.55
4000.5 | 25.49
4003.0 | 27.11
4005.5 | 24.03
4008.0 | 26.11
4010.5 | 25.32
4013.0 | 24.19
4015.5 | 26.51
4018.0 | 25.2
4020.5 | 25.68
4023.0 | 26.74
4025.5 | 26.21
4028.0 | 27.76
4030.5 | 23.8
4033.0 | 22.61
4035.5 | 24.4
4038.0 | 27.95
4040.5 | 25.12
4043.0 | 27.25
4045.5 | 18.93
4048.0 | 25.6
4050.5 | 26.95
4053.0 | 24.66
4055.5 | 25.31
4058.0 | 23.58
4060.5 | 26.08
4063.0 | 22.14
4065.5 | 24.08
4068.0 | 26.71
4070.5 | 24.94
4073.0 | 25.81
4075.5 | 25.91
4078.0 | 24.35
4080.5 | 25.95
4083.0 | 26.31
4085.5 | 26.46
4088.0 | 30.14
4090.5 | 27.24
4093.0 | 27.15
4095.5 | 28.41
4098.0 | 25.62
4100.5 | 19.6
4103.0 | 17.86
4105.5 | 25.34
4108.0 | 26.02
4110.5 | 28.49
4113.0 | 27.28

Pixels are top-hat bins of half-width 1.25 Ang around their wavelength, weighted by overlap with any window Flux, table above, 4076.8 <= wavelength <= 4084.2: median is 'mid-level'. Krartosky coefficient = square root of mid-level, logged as 5.1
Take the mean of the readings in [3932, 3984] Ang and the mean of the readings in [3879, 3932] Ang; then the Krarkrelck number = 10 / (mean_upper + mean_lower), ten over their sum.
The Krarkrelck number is 0.28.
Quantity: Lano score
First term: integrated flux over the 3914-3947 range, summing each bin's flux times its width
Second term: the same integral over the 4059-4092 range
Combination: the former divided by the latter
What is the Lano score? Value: 0.58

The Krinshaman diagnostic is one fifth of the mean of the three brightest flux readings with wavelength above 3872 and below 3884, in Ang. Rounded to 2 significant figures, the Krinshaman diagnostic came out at 4.6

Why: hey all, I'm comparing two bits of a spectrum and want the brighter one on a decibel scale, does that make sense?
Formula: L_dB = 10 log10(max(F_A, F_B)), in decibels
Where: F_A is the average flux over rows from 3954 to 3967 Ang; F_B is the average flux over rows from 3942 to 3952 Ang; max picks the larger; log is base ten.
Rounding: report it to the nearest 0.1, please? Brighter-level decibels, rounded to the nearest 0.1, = 13.0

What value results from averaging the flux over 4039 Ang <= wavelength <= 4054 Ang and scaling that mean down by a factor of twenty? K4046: 1.24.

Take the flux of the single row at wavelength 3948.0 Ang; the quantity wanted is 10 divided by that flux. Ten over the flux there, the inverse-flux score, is 0.47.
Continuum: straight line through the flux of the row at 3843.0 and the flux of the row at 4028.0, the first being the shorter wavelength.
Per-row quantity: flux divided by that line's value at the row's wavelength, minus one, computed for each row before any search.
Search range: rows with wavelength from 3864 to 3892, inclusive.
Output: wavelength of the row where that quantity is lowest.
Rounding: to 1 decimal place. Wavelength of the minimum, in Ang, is 3888.0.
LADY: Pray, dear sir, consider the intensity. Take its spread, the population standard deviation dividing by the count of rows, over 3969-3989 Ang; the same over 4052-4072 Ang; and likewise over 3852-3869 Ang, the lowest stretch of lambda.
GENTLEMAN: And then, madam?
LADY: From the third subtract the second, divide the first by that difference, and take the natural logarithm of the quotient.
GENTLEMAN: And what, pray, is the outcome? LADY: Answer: 1.6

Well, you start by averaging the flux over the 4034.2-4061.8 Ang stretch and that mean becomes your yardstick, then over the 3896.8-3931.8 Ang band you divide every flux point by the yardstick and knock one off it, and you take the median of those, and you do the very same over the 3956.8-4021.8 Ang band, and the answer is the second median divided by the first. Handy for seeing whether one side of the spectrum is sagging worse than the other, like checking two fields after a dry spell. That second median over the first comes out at 0.20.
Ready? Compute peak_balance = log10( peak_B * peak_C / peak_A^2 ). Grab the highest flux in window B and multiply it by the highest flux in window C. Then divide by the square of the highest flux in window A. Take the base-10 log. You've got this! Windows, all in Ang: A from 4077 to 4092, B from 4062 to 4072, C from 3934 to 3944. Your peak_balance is -0.29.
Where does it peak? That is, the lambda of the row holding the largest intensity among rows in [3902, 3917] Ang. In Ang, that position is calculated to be 3915.5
